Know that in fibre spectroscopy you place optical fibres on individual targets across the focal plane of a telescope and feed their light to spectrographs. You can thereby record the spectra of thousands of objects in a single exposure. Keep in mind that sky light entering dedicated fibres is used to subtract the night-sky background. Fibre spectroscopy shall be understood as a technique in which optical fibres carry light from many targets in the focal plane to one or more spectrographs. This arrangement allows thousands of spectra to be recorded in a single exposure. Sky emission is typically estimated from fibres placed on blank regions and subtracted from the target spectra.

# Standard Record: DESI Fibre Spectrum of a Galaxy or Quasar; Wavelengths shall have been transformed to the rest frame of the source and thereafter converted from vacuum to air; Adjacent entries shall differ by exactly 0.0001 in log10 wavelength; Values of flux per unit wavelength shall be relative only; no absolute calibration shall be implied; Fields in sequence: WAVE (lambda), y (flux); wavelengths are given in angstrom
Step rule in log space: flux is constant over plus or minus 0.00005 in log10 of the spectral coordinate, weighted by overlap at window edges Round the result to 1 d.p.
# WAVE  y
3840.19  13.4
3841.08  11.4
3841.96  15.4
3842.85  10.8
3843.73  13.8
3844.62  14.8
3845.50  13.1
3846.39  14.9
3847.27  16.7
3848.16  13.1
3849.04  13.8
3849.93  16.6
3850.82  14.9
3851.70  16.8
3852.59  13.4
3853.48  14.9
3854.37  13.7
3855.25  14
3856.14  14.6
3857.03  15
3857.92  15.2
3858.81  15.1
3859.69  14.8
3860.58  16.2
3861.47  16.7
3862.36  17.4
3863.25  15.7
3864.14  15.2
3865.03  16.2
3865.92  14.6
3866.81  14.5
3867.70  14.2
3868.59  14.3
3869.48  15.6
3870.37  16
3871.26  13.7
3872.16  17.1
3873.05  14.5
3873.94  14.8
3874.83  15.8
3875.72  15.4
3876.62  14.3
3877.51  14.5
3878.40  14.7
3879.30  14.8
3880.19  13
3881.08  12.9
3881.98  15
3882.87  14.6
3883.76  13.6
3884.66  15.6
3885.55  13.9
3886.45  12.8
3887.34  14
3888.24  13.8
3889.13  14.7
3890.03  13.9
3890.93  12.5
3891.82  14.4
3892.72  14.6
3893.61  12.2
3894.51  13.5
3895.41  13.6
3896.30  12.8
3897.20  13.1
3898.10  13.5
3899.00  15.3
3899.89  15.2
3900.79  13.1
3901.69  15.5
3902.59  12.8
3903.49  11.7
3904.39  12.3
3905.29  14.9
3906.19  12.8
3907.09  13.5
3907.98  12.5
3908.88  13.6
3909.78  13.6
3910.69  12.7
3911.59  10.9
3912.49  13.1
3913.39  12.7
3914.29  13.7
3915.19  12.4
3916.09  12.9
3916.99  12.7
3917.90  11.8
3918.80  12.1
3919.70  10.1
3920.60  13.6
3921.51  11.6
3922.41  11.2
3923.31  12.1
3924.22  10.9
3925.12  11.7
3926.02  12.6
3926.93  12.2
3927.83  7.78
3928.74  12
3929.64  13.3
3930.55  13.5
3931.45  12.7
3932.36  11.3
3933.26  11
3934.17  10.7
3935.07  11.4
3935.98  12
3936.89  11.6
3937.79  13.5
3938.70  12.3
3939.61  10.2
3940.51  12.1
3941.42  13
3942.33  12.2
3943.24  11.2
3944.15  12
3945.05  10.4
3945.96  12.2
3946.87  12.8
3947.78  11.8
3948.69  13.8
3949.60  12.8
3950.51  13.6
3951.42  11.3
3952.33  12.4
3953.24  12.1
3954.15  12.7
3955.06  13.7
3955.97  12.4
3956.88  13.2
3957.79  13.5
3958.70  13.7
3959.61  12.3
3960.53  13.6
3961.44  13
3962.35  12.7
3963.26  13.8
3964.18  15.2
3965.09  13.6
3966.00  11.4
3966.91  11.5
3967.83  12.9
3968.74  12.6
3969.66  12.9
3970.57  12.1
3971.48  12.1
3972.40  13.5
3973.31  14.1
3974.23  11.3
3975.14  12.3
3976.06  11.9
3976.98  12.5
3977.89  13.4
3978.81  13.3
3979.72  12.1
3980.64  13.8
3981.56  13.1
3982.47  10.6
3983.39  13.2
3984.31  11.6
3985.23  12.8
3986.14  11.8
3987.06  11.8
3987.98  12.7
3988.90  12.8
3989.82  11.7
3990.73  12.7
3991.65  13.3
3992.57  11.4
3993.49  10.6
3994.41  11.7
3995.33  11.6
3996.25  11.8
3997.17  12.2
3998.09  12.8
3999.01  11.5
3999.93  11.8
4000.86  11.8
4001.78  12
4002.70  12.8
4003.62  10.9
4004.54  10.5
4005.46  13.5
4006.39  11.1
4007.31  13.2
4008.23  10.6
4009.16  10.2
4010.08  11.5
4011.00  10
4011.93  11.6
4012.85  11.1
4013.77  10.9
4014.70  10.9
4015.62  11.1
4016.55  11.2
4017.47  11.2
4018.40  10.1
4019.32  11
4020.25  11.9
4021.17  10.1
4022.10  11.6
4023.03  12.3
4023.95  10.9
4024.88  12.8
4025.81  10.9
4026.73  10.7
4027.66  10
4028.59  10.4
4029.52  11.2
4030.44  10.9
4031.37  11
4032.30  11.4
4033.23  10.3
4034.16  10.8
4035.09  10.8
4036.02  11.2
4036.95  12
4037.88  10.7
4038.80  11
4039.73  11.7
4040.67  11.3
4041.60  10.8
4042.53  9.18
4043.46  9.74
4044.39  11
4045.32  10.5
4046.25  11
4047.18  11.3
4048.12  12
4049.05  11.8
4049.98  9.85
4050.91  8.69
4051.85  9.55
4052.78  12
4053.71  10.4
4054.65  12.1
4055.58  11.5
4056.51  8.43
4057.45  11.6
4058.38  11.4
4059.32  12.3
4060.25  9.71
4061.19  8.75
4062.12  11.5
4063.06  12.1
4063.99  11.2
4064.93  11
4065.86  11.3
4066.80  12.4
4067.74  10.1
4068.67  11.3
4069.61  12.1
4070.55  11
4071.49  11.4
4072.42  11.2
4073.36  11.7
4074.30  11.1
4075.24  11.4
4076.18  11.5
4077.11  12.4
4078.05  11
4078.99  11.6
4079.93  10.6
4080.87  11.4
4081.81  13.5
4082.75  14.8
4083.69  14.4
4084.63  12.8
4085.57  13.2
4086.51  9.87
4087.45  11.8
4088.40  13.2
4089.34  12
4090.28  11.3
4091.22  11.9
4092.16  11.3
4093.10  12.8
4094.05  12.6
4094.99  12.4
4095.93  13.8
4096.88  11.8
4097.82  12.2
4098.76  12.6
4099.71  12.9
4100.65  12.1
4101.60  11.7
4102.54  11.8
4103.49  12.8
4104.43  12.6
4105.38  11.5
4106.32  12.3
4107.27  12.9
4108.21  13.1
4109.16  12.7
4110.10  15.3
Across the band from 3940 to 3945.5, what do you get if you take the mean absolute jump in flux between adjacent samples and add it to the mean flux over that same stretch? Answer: 12.8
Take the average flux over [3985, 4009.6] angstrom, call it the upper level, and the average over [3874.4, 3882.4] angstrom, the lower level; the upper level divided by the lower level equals 0.82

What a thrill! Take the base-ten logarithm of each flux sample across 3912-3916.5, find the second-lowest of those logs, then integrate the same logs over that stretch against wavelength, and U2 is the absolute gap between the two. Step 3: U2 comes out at 3.91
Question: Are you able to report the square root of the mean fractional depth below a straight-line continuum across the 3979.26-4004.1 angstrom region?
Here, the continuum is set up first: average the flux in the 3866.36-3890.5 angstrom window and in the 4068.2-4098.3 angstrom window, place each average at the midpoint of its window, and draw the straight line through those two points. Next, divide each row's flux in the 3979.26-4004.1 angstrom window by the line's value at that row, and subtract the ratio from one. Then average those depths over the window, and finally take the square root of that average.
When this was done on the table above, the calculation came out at 0.28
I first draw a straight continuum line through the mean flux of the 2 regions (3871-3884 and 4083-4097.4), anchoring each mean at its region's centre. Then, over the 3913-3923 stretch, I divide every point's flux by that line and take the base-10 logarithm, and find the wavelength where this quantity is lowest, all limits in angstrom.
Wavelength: 3919.70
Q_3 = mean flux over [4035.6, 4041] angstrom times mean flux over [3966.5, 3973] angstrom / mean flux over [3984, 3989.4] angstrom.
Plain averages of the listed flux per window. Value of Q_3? 11.6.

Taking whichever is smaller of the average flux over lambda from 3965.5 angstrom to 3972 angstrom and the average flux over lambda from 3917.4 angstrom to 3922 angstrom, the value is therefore 11.8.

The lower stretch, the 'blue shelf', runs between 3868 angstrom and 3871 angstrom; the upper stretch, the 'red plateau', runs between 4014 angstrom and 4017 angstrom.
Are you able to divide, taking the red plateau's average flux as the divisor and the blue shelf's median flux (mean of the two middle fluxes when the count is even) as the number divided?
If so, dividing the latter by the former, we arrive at 1.4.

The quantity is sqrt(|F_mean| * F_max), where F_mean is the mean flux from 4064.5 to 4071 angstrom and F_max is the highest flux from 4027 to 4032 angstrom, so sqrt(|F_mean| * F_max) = 11.3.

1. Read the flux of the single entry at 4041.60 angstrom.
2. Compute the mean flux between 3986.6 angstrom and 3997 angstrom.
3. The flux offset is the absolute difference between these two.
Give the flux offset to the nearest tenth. 1.2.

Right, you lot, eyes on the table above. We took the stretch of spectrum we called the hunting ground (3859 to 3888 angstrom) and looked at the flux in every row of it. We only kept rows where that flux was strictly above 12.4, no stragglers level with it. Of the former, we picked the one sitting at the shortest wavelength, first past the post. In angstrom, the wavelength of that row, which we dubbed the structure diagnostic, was 3859.69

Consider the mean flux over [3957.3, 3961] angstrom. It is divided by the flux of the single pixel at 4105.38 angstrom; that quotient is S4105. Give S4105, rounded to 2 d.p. 1.15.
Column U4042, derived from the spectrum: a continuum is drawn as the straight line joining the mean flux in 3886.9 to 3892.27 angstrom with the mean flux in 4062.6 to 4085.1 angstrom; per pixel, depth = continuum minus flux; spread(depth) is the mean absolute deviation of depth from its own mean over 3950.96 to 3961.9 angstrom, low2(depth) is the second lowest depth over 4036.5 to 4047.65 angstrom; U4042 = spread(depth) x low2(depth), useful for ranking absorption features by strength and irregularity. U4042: 0.3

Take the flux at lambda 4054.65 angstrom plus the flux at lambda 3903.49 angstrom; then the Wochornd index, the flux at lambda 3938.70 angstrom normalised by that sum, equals 0.52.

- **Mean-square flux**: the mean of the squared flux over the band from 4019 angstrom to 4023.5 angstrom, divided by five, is 26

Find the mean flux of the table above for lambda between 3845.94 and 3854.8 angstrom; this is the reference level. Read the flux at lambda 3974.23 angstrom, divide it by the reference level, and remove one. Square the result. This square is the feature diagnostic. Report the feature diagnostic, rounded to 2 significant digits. 0.058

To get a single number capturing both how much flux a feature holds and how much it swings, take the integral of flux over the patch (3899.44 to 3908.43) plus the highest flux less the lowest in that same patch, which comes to 125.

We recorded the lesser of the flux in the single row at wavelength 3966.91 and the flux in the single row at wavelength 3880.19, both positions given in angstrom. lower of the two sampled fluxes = 11.5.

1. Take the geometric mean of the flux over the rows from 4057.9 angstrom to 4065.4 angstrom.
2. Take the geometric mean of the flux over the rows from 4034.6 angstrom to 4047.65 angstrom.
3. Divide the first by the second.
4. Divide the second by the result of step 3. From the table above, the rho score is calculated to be 10.8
